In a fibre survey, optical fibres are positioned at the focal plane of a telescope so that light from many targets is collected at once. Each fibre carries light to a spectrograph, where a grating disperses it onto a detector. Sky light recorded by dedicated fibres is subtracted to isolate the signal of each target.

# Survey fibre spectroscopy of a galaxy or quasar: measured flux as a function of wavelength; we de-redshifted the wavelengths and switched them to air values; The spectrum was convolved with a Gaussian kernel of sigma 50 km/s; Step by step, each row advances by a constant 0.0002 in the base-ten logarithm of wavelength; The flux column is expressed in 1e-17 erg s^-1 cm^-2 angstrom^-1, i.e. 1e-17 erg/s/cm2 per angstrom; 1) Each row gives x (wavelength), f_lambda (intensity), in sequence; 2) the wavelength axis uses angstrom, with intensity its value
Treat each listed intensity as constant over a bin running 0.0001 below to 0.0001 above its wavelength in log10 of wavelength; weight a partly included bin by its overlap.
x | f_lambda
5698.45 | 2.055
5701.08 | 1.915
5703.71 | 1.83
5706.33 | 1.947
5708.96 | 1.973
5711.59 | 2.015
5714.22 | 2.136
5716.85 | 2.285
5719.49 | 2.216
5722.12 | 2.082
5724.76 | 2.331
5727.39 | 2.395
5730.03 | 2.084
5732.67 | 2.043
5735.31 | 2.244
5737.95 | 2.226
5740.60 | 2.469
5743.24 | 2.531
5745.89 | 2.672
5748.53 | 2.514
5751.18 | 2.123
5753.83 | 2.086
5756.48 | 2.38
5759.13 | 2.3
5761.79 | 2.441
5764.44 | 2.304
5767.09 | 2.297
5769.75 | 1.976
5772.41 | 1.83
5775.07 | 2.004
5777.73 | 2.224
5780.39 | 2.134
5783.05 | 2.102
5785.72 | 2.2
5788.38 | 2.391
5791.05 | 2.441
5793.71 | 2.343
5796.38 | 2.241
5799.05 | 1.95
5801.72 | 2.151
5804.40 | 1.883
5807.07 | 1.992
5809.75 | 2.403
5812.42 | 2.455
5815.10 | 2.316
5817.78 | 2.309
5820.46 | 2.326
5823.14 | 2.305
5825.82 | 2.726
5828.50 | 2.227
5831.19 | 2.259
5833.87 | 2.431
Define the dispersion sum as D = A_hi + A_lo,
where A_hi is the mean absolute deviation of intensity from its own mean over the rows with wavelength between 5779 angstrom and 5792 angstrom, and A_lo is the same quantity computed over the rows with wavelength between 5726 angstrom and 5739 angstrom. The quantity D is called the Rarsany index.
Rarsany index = 0.238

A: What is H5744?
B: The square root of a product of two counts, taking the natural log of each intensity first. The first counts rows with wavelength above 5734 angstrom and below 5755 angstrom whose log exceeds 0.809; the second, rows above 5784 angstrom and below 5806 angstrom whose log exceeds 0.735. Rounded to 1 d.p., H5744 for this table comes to 4.9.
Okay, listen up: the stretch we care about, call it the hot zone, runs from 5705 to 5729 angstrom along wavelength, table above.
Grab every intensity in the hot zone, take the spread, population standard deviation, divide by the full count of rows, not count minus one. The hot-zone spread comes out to 0.153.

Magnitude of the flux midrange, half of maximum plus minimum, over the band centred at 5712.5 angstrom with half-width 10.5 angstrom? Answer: -0.78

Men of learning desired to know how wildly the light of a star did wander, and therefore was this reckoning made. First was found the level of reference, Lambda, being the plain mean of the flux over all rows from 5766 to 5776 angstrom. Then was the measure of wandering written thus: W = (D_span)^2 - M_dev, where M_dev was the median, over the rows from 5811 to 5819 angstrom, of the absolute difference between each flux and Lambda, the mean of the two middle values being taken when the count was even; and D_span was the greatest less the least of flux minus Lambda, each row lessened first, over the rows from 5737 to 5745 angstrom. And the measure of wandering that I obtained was -0.20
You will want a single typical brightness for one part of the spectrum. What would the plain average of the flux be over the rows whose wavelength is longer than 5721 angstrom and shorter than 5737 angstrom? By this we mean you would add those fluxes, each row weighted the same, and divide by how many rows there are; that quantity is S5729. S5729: 2.20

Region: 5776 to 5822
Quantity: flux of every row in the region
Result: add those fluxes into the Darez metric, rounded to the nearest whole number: 38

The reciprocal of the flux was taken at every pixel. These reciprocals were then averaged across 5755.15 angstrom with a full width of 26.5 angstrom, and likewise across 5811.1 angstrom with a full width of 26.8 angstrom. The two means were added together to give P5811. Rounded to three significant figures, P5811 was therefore 0.881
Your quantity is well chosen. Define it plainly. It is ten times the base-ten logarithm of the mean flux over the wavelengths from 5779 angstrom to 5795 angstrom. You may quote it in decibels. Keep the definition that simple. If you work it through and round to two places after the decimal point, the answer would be 3.56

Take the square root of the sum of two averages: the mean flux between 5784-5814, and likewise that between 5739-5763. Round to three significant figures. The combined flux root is 2.15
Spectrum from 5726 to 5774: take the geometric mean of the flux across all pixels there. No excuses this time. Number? 2.26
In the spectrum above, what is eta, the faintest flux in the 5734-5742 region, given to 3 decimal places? 2.226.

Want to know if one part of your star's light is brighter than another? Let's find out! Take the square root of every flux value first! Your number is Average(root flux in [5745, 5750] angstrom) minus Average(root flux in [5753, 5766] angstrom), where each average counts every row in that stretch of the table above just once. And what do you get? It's 0.09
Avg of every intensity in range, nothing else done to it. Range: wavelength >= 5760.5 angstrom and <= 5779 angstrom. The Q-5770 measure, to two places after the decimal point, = 2.15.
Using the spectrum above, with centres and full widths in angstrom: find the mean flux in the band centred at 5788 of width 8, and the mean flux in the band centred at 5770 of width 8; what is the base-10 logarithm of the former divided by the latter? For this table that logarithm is 0.06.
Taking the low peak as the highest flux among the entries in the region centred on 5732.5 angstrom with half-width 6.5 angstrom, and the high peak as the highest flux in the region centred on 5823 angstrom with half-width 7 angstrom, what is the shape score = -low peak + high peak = 0.33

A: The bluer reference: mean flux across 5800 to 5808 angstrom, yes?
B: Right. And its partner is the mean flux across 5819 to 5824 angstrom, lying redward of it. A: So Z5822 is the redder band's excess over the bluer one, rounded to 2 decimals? 0.31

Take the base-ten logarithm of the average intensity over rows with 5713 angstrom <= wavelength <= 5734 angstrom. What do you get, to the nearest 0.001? 0.342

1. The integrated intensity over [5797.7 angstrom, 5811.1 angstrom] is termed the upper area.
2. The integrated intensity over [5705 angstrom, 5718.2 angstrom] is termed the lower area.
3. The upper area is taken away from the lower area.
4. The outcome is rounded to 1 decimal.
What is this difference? -0.5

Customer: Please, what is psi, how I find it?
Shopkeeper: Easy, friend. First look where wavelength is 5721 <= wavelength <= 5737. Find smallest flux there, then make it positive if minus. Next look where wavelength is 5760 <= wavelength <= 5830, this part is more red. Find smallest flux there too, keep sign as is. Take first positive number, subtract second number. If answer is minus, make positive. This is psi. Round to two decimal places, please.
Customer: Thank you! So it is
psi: 0.21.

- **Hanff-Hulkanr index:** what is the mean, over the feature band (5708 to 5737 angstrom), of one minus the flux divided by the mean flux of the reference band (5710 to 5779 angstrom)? 0.03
